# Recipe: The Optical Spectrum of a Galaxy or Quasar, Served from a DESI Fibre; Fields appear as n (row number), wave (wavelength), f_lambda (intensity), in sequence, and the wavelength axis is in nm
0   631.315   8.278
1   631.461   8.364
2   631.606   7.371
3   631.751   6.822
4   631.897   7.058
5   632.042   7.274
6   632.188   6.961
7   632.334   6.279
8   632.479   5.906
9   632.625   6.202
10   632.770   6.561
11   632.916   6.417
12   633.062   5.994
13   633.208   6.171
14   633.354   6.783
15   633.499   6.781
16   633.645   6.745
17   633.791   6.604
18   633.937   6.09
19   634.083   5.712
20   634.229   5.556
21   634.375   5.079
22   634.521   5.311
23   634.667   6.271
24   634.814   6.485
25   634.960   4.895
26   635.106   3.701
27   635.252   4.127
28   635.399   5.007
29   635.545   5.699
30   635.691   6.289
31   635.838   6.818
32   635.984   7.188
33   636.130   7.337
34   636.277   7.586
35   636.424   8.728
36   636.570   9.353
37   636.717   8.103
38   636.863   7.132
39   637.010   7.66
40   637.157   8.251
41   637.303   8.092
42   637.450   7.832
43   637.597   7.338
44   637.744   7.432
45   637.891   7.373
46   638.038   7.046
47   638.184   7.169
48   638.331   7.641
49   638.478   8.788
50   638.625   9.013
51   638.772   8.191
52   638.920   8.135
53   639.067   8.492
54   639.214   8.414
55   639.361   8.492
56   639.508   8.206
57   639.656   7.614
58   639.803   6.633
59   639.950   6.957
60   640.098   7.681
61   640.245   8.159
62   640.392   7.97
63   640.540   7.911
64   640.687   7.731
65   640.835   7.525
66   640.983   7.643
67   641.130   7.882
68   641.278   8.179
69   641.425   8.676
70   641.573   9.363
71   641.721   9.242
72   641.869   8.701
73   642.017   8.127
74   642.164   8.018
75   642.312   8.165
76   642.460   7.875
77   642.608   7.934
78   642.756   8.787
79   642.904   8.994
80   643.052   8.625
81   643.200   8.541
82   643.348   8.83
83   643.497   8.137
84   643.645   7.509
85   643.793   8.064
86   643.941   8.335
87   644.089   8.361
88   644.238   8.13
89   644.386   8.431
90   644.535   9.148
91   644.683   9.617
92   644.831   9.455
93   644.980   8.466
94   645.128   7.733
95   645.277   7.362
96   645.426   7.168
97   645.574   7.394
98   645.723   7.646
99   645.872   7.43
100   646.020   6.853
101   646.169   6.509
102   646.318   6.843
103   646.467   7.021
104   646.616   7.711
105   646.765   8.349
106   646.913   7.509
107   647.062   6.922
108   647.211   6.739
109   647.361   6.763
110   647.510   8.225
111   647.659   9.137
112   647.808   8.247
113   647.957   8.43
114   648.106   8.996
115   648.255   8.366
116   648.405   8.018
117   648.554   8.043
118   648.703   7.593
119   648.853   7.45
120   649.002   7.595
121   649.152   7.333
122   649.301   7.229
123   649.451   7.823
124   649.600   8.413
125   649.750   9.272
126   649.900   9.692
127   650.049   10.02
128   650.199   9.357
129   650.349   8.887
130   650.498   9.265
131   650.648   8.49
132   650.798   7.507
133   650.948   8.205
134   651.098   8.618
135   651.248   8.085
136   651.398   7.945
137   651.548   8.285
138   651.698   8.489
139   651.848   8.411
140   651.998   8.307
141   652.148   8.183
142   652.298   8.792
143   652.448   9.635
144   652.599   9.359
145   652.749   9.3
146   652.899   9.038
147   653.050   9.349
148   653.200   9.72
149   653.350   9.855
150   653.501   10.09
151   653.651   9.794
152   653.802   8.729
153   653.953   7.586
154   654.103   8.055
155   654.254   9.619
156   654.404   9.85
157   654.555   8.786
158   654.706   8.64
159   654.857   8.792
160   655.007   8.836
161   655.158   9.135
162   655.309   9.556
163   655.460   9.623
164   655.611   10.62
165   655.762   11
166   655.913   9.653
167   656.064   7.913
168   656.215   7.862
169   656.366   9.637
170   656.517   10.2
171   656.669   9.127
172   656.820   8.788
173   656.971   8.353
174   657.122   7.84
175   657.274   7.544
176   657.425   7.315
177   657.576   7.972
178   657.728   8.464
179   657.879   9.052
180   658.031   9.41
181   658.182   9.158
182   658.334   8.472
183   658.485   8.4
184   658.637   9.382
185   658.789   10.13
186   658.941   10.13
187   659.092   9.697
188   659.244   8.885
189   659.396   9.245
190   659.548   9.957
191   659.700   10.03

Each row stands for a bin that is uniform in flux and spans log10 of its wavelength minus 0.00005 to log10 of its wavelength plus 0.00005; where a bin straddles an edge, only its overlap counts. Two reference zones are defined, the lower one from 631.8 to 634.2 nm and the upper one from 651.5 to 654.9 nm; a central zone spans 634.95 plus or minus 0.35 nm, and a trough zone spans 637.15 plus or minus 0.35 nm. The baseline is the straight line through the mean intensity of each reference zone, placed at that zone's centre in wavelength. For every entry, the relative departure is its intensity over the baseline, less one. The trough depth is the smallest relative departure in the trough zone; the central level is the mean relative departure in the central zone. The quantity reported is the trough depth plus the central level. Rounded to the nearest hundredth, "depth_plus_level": -0.21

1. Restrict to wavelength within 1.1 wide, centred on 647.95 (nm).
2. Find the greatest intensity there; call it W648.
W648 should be 9.137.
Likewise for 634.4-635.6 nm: 6.485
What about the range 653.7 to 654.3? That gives 9.619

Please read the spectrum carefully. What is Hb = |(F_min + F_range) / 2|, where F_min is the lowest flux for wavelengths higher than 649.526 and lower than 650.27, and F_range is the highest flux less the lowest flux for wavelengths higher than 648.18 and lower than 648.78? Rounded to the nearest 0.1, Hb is 4.6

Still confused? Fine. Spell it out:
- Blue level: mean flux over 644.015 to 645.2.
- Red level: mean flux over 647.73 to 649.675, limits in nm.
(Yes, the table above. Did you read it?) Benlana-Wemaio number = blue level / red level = 1.09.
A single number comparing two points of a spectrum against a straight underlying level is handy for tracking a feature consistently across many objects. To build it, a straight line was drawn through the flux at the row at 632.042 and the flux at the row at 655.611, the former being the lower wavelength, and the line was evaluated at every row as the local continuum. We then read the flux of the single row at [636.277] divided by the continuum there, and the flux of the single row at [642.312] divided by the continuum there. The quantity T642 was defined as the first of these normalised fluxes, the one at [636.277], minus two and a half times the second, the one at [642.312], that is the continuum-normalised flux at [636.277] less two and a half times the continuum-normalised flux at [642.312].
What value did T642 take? -1.37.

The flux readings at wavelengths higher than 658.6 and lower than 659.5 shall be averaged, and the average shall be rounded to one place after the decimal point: 9.6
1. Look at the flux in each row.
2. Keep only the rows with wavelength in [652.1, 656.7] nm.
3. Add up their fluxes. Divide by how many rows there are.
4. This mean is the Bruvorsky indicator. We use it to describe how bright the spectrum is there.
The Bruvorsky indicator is 9.24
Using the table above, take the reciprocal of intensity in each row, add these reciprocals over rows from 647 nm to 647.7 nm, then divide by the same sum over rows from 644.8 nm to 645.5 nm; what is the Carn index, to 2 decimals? 1.07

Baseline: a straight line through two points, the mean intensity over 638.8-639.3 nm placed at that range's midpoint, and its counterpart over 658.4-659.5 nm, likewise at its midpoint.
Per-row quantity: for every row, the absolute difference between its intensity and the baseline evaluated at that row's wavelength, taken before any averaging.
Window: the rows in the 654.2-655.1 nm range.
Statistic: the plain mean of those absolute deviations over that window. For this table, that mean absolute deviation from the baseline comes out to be 0.47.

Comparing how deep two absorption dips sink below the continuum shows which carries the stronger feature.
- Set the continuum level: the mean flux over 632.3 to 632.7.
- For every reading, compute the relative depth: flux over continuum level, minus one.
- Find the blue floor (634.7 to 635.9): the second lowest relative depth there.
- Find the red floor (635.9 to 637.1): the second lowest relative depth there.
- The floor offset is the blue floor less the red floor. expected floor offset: -0.5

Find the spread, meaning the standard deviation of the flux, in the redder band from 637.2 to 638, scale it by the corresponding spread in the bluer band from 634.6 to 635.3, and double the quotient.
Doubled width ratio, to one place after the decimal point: 0.5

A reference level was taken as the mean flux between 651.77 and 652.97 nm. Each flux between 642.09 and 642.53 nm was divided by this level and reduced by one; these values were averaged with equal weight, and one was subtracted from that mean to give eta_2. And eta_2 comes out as -1.10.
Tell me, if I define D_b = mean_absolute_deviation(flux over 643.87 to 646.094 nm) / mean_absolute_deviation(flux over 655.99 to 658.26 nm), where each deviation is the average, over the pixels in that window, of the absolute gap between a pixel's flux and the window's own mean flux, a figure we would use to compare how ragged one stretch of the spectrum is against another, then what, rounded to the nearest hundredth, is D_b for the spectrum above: 0.96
